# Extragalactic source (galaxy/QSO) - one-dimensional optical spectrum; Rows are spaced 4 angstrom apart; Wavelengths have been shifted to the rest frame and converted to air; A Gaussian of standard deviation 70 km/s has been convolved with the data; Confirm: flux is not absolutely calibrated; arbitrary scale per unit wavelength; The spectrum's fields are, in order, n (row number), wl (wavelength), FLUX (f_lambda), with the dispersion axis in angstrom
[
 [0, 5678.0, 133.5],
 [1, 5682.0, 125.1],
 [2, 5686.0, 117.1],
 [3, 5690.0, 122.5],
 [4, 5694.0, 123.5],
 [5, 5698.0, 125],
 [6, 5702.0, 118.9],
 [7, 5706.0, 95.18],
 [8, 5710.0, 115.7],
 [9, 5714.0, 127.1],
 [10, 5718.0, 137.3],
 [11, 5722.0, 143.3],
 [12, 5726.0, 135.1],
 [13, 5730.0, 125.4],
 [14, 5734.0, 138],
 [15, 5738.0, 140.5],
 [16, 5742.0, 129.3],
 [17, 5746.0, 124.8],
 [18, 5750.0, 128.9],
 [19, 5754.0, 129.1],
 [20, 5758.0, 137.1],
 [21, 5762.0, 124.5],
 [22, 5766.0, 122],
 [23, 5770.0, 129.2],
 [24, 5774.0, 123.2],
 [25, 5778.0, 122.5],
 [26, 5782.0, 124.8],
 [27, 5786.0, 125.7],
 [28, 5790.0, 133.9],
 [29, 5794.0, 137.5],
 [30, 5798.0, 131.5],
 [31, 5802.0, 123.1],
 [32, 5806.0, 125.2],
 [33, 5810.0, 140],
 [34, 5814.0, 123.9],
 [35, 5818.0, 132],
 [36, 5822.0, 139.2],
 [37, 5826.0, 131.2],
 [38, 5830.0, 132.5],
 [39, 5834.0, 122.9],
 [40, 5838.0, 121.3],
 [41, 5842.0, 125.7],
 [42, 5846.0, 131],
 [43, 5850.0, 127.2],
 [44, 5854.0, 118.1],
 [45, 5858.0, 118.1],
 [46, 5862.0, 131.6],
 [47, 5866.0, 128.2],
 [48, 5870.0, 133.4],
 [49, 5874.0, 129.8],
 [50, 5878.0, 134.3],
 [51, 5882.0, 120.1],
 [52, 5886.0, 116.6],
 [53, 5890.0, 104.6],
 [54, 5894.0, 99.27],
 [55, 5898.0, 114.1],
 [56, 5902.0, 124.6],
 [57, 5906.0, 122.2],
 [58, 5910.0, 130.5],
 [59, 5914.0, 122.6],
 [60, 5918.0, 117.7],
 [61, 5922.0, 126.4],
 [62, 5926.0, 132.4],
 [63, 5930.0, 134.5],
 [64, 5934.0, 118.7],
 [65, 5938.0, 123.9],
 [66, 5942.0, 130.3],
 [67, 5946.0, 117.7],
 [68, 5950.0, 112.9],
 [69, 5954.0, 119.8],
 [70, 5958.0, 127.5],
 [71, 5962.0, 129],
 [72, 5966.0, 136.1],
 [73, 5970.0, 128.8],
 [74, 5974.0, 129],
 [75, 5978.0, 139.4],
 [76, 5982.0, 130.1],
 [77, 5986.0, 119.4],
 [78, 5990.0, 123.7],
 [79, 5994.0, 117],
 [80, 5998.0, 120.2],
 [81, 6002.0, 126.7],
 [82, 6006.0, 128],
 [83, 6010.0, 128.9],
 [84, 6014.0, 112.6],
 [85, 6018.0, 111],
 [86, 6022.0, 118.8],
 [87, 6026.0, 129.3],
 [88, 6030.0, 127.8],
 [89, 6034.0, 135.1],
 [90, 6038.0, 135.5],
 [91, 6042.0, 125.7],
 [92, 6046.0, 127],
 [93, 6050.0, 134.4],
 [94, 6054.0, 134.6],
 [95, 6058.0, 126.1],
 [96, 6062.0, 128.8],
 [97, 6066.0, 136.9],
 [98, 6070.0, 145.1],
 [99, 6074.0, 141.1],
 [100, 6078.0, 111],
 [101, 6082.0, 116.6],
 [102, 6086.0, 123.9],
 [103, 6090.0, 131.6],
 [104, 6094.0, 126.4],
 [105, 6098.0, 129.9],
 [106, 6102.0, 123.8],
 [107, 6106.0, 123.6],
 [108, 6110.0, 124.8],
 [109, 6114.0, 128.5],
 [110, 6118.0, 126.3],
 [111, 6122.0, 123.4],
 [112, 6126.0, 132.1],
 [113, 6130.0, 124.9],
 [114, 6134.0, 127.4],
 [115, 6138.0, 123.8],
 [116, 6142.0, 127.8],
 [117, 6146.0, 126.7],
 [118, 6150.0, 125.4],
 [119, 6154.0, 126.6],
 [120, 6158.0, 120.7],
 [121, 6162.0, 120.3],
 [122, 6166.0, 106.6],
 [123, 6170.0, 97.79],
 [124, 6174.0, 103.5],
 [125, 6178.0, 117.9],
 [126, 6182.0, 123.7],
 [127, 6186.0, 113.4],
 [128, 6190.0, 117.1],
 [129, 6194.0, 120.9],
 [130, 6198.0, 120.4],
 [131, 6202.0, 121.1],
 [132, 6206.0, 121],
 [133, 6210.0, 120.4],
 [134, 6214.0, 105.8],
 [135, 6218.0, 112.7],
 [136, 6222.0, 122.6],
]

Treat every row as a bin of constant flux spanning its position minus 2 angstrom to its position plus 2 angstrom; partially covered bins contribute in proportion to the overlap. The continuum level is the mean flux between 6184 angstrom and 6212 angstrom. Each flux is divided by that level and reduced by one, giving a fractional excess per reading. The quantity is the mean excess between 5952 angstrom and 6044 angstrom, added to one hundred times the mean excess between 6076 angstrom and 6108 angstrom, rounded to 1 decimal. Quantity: 3.6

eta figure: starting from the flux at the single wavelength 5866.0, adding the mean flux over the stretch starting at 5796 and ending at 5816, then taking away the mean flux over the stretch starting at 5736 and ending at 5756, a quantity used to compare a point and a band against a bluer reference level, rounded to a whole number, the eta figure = 126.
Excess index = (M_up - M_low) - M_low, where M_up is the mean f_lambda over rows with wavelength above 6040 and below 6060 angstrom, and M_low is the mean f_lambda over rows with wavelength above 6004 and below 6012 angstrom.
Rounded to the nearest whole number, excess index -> -127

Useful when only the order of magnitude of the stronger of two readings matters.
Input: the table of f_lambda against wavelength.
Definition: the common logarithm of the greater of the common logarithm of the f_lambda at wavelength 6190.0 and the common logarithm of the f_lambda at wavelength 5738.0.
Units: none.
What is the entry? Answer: 0.332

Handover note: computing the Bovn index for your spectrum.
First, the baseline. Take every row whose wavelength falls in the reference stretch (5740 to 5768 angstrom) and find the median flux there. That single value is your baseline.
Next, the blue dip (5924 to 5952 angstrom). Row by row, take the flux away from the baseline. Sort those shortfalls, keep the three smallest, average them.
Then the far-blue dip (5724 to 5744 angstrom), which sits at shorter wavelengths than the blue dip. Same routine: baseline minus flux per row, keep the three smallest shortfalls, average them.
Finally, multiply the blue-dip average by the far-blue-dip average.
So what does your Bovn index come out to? 31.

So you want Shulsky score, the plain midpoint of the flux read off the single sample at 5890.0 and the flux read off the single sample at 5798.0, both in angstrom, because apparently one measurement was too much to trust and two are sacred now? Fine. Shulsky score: 118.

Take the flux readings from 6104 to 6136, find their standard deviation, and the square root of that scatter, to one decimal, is 1.7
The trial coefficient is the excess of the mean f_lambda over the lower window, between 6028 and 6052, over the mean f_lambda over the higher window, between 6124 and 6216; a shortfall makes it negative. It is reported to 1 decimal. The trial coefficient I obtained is 11.6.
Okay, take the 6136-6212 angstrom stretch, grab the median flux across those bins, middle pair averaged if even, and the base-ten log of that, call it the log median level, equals 2.08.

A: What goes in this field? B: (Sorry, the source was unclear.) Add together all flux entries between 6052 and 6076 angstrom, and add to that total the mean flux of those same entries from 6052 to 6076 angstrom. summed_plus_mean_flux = 948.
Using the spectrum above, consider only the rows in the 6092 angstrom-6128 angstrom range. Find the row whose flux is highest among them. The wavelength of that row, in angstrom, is 6126.0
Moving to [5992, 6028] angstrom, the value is 6026.0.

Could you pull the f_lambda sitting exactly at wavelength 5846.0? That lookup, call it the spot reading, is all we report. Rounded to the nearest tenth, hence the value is 131.0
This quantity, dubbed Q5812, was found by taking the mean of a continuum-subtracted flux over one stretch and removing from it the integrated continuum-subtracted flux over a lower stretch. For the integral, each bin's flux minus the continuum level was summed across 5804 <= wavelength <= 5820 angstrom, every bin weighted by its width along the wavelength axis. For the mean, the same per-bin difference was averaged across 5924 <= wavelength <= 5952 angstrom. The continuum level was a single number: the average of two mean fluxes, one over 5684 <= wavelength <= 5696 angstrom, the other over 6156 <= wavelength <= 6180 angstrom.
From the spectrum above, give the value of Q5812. -219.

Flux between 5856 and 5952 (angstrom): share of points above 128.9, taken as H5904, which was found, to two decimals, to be 0.33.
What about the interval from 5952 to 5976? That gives 0.50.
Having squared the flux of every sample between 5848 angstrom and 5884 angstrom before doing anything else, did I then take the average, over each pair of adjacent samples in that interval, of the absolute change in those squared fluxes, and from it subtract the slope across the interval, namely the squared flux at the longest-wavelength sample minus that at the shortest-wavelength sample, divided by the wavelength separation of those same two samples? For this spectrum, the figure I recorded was 1754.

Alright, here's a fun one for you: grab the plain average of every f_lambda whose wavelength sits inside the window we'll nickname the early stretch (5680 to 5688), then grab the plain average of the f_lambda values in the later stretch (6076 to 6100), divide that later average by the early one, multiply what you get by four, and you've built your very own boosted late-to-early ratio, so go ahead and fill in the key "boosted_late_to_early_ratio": 4.07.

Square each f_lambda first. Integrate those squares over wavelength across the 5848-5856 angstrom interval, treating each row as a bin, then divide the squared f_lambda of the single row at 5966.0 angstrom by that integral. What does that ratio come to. 0.154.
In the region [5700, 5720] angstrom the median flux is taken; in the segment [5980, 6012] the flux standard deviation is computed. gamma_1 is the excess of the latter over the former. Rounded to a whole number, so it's -114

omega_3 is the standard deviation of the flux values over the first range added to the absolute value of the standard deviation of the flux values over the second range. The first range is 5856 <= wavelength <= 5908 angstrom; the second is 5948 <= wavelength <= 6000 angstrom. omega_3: 18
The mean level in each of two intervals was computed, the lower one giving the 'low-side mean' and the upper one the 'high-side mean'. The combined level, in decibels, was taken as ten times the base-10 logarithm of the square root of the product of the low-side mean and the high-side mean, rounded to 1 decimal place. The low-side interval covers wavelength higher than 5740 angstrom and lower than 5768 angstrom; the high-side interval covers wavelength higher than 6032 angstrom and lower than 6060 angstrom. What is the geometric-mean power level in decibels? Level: 21.1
